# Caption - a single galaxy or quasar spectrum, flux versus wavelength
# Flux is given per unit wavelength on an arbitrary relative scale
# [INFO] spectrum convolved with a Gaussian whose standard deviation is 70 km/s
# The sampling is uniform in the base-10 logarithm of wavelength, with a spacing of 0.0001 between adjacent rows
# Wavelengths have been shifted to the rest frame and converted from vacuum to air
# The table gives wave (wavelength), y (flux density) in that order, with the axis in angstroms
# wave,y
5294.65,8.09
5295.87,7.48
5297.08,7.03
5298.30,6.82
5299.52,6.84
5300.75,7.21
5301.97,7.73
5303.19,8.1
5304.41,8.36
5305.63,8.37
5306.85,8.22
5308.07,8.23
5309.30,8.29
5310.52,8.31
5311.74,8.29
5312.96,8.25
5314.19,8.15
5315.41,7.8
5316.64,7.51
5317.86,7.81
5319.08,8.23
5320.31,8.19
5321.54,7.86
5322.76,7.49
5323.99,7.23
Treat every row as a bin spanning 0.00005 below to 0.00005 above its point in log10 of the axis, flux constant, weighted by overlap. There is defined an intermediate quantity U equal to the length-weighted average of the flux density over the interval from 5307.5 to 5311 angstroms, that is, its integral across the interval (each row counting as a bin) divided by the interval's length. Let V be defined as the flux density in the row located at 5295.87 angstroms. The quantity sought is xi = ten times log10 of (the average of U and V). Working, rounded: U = 8.26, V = 7.48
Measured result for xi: 8.96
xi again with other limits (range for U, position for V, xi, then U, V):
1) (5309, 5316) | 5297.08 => 8.81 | 8.19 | 7.03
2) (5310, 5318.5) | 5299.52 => 8.71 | 8.02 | 6.84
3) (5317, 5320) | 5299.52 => 8.71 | 8.00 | 6.84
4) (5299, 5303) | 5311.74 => 8.93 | 7.34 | 8.29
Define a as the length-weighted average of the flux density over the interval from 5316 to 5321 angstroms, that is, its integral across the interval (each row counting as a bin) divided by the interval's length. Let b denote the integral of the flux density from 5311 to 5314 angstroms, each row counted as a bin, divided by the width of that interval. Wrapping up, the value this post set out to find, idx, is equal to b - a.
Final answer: 0.3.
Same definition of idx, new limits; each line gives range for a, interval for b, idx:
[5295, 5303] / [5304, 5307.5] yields 1.1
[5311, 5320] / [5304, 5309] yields 0.3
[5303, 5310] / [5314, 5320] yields -0.4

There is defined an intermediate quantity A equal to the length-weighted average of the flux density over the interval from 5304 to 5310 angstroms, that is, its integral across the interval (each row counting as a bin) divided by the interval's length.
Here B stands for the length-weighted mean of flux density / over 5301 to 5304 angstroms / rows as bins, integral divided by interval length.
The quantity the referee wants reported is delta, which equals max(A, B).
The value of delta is 8.29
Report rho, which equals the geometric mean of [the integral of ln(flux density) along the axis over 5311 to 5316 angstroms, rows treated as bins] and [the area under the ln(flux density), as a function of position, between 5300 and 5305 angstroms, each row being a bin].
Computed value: 10.4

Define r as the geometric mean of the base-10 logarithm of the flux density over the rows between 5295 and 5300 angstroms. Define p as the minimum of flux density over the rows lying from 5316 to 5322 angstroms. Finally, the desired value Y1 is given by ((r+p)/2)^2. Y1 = 17.5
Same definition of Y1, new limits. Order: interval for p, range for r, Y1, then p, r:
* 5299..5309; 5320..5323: 15.0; 6.84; 0.894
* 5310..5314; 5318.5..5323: 20.9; 8.25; 0.899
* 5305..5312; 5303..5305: 20.9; 8.22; 0.915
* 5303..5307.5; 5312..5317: 20.2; 8.1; 0.899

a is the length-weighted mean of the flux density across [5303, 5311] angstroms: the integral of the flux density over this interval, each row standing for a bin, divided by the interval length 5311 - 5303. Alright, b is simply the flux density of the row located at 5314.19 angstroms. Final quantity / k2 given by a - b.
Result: 0.1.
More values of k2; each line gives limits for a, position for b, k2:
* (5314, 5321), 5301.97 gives 0.2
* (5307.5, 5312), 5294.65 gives 0.2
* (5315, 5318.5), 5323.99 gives 0.5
